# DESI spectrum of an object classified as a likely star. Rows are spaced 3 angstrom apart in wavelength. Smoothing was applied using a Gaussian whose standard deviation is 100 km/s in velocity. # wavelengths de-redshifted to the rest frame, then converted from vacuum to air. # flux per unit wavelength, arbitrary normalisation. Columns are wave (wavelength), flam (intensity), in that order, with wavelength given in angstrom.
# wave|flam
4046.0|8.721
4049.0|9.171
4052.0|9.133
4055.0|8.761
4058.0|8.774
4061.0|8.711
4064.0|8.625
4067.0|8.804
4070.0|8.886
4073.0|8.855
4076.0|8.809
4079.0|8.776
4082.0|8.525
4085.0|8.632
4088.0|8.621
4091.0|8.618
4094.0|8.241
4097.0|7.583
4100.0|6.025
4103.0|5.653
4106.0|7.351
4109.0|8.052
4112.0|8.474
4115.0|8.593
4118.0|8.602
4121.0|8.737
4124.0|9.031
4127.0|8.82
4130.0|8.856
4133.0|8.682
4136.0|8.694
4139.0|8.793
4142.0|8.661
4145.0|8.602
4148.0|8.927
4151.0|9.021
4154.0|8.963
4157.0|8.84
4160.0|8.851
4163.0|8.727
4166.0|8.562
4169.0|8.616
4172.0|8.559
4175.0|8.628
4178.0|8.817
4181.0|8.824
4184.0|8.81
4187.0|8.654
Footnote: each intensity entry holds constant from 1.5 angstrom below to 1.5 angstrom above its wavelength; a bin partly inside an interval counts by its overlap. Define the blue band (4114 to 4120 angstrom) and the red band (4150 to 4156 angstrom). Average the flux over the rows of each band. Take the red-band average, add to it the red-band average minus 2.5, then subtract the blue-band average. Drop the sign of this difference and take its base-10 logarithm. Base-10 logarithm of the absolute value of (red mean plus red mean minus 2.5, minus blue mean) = 0.84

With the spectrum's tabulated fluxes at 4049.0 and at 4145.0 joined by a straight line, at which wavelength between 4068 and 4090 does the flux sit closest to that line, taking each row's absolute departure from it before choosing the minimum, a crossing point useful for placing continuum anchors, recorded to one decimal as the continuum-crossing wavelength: 4070.0 angstrom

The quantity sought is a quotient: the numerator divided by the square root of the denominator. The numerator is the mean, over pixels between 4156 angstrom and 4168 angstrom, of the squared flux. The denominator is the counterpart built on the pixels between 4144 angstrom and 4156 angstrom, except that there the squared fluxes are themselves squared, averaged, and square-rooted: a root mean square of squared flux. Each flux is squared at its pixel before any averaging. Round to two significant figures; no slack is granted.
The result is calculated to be 8.6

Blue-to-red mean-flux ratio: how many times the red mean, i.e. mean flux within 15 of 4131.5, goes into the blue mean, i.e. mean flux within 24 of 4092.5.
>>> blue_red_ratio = 0.93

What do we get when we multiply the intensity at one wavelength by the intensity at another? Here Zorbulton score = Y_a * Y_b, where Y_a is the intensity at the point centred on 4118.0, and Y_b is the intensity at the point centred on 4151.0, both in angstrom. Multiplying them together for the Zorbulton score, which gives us 77.6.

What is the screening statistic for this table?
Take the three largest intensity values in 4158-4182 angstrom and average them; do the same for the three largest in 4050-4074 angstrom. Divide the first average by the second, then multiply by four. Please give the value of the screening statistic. 3.94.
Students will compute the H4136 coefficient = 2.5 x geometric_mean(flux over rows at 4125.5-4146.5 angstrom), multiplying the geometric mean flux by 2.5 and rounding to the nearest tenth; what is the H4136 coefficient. 21.8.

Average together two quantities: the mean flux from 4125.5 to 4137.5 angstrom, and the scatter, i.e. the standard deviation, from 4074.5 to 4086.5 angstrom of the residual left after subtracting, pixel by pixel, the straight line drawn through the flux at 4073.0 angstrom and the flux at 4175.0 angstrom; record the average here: 4.44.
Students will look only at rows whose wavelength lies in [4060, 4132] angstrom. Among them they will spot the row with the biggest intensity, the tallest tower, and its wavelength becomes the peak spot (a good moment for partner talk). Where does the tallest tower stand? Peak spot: 4124.0 angstrom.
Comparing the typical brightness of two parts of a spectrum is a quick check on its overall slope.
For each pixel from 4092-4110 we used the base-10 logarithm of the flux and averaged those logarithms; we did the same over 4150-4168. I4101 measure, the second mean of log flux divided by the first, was 1.11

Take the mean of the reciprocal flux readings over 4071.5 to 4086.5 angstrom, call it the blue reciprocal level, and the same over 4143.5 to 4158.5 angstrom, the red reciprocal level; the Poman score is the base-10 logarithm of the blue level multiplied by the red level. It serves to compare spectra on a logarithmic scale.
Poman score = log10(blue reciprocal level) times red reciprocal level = -0.106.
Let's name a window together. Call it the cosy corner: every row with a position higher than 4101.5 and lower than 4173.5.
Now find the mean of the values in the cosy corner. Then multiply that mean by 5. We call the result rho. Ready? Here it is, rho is 42.6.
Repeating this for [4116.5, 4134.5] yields 43.9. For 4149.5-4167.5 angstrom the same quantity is 44.1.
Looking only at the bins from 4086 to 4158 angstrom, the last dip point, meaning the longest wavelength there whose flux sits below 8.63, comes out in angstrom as 4145.0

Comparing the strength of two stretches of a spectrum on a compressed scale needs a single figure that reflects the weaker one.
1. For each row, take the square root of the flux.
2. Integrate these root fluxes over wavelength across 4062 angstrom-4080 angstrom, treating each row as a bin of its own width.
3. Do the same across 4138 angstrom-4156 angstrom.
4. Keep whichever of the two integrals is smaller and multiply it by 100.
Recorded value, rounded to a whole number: 5337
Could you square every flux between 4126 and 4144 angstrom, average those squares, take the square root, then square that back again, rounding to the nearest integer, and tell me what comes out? 77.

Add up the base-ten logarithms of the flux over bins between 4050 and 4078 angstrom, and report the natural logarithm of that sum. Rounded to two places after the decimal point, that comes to 2.14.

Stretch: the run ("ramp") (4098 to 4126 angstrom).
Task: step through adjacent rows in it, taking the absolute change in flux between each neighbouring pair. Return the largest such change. 1.70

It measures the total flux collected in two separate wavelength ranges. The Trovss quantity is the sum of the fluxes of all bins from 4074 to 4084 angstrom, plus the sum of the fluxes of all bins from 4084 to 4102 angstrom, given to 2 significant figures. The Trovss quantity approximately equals 74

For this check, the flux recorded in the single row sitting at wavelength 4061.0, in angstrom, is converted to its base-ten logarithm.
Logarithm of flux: 0.940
